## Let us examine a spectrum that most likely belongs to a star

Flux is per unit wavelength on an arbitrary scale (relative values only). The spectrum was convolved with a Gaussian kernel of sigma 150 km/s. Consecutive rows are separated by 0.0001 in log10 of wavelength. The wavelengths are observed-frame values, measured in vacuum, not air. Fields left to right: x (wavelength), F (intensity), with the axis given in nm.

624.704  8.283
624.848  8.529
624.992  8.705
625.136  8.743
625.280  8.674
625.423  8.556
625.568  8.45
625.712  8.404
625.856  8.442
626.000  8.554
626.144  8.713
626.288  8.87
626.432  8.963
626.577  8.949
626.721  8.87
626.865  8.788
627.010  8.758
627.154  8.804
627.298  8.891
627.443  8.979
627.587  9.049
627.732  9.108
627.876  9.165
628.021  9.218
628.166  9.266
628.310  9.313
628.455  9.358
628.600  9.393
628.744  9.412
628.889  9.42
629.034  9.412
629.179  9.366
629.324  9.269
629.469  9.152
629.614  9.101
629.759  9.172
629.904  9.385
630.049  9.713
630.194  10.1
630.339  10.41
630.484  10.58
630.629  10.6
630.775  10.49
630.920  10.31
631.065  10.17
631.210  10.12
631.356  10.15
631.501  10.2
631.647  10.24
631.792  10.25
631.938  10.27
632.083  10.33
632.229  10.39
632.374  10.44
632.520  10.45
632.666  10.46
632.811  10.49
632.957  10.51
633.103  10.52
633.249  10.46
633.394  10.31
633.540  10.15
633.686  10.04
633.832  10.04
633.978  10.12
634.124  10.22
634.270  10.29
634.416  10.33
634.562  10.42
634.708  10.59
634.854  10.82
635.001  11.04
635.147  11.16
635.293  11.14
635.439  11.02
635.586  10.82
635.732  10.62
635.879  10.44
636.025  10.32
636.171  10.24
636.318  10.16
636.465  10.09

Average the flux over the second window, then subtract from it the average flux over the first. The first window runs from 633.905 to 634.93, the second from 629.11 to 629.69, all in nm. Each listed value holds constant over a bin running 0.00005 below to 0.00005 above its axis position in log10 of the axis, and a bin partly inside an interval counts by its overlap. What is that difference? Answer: -1.2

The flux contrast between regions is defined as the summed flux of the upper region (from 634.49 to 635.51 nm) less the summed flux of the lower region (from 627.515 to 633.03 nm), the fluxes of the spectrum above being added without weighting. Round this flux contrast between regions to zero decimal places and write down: -298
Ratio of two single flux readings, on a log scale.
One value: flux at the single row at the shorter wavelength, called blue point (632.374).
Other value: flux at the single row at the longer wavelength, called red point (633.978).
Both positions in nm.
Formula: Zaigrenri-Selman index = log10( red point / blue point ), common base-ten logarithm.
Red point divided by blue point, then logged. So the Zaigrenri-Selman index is -0.014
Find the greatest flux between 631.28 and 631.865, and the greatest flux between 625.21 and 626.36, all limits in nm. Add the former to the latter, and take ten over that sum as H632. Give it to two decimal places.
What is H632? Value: 0.52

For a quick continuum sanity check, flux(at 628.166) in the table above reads 9.266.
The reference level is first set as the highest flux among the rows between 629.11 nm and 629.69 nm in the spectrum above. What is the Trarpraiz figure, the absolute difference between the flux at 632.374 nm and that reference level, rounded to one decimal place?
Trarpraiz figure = 1.1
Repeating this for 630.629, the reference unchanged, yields 1.2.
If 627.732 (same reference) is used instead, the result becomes 0.3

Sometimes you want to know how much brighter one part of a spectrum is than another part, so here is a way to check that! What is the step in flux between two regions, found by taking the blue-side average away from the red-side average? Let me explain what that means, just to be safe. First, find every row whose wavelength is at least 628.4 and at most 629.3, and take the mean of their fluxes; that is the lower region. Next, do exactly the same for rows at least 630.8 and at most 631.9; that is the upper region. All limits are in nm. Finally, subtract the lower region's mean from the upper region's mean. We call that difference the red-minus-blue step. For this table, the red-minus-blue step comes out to 0.8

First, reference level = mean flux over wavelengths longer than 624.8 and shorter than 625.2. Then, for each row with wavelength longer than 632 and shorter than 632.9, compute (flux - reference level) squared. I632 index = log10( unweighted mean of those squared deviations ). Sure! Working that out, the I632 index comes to 0.5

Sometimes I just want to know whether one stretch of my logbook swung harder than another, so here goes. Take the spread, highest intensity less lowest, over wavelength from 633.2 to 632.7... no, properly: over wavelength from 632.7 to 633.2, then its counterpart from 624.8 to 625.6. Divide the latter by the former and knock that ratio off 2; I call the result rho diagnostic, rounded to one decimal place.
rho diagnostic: -7.8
